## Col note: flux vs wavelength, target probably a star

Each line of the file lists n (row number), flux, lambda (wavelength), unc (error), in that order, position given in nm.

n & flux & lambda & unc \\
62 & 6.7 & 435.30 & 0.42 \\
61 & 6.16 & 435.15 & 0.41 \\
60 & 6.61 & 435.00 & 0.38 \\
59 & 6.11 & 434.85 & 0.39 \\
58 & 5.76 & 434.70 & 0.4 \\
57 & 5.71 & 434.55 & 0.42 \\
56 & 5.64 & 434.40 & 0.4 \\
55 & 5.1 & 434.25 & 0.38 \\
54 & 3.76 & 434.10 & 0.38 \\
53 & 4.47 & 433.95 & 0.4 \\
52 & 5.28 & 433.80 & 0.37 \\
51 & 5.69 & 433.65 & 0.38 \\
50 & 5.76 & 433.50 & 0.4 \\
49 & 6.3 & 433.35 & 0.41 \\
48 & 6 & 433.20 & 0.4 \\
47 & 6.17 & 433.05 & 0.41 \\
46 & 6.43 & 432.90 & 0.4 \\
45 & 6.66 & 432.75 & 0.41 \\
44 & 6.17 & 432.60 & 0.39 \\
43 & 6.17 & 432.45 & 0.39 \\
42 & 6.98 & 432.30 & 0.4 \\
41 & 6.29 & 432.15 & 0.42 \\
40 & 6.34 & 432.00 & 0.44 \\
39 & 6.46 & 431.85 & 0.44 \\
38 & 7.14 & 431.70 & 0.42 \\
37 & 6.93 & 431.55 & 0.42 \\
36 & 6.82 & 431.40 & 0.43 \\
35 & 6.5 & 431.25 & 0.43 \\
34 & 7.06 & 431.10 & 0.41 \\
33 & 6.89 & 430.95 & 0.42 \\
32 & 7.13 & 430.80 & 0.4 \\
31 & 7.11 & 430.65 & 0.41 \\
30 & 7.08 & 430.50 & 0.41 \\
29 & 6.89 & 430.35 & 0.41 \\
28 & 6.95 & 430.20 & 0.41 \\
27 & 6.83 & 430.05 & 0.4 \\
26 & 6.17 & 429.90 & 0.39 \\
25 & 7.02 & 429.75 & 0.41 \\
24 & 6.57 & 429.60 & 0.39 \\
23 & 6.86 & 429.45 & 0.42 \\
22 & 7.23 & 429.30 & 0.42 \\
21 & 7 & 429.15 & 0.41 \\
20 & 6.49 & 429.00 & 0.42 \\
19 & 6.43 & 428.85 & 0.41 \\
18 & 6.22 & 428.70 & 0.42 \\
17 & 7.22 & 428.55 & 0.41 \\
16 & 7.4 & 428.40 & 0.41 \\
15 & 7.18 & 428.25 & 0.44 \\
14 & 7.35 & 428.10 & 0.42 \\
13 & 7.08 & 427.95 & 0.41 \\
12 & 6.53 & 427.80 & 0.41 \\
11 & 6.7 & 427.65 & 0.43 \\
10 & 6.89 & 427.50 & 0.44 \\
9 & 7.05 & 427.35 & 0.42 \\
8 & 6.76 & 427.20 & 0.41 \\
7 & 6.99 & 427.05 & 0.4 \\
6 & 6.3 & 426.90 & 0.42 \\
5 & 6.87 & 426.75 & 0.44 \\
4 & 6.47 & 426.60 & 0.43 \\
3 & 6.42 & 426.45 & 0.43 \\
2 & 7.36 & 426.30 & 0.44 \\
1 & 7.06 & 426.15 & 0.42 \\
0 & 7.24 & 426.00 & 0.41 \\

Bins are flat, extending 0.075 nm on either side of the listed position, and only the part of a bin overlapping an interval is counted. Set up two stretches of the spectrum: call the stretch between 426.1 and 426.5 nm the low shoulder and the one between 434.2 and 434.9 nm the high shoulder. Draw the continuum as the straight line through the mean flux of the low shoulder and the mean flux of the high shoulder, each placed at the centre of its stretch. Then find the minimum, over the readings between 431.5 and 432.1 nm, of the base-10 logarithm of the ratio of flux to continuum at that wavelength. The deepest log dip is 0.02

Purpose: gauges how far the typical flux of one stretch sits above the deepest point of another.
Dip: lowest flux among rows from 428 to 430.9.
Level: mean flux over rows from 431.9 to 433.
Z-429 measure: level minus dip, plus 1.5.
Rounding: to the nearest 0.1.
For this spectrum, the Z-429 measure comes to 1.8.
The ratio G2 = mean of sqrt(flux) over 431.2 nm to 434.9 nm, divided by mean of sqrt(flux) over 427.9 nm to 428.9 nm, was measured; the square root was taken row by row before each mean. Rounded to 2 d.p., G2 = 0.93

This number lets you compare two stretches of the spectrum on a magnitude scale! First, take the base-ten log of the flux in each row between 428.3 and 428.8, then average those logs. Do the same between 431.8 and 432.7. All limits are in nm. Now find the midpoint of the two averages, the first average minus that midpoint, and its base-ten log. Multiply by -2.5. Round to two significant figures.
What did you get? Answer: 4.4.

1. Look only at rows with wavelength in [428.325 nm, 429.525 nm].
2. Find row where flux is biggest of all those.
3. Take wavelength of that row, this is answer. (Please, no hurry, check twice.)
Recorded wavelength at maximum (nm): 428.40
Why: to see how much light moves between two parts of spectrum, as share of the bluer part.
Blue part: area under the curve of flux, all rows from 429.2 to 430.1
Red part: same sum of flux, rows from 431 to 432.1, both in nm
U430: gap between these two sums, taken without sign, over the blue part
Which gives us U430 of 0.2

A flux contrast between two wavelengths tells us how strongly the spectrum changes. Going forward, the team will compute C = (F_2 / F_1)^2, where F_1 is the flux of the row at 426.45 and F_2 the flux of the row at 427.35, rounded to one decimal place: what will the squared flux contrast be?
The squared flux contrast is 1.2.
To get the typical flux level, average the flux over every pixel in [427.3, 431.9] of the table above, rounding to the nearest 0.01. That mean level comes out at 6.88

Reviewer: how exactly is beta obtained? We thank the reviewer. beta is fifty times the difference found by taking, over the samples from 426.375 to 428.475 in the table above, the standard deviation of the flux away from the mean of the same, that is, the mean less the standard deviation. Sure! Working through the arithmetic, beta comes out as 326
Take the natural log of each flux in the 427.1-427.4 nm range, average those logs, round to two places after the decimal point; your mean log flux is 1.93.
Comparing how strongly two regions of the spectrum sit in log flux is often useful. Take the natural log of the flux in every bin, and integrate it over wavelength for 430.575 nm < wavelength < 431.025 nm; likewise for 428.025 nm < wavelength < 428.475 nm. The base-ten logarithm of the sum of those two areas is 0.249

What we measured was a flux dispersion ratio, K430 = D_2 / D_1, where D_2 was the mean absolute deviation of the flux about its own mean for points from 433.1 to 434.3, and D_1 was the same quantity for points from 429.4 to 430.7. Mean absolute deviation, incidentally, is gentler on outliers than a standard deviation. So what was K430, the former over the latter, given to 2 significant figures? 3.1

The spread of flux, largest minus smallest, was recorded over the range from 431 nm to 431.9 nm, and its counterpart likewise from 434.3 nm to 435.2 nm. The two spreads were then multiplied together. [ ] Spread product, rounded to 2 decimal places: 0.66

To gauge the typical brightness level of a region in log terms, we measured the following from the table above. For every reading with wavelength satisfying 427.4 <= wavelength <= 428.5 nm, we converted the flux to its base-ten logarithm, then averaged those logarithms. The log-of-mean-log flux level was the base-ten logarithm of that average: -0.073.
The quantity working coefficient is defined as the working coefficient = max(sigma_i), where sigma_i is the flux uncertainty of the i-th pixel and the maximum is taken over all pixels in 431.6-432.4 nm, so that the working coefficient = 0.44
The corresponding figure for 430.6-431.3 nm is 0.43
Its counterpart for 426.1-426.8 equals 0.44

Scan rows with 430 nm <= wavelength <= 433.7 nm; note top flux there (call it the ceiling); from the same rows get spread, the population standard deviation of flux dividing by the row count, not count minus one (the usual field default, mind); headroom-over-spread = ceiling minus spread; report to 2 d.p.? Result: 6.71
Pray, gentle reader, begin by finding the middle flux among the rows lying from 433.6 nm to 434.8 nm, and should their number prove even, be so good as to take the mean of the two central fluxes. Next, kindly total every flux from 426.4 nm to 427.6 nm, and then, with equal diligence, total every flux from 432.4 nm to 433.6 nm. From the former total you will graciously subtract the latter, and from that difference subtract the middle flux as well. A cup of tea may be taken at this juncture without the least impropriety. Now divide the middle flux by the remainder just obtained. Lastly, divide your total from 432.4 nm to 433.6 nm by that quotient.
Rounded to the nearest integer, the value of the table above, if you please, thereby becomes -12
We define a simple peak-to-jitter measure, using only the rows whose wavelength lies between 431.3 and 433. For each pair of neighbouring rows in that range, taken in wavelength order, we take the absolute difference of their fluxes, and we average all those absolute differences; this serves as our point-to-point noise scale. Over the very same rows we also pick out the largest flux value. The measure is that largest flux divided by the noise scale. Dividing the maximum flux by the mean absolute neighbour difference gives 21.1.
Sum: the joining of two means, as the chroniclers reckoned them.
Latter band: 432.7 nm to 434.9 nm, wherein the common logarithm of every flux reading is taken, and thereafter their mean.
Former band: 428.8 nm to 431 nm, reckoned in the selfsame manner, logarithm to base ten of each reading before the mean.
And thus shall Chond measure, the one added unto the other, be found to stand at 1.58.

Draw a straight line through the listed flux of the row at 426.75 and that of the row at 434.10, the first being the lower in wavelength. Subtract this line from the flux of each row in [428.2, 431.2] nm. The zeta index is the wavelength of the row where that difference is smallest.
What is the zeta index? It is 428.70 nm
